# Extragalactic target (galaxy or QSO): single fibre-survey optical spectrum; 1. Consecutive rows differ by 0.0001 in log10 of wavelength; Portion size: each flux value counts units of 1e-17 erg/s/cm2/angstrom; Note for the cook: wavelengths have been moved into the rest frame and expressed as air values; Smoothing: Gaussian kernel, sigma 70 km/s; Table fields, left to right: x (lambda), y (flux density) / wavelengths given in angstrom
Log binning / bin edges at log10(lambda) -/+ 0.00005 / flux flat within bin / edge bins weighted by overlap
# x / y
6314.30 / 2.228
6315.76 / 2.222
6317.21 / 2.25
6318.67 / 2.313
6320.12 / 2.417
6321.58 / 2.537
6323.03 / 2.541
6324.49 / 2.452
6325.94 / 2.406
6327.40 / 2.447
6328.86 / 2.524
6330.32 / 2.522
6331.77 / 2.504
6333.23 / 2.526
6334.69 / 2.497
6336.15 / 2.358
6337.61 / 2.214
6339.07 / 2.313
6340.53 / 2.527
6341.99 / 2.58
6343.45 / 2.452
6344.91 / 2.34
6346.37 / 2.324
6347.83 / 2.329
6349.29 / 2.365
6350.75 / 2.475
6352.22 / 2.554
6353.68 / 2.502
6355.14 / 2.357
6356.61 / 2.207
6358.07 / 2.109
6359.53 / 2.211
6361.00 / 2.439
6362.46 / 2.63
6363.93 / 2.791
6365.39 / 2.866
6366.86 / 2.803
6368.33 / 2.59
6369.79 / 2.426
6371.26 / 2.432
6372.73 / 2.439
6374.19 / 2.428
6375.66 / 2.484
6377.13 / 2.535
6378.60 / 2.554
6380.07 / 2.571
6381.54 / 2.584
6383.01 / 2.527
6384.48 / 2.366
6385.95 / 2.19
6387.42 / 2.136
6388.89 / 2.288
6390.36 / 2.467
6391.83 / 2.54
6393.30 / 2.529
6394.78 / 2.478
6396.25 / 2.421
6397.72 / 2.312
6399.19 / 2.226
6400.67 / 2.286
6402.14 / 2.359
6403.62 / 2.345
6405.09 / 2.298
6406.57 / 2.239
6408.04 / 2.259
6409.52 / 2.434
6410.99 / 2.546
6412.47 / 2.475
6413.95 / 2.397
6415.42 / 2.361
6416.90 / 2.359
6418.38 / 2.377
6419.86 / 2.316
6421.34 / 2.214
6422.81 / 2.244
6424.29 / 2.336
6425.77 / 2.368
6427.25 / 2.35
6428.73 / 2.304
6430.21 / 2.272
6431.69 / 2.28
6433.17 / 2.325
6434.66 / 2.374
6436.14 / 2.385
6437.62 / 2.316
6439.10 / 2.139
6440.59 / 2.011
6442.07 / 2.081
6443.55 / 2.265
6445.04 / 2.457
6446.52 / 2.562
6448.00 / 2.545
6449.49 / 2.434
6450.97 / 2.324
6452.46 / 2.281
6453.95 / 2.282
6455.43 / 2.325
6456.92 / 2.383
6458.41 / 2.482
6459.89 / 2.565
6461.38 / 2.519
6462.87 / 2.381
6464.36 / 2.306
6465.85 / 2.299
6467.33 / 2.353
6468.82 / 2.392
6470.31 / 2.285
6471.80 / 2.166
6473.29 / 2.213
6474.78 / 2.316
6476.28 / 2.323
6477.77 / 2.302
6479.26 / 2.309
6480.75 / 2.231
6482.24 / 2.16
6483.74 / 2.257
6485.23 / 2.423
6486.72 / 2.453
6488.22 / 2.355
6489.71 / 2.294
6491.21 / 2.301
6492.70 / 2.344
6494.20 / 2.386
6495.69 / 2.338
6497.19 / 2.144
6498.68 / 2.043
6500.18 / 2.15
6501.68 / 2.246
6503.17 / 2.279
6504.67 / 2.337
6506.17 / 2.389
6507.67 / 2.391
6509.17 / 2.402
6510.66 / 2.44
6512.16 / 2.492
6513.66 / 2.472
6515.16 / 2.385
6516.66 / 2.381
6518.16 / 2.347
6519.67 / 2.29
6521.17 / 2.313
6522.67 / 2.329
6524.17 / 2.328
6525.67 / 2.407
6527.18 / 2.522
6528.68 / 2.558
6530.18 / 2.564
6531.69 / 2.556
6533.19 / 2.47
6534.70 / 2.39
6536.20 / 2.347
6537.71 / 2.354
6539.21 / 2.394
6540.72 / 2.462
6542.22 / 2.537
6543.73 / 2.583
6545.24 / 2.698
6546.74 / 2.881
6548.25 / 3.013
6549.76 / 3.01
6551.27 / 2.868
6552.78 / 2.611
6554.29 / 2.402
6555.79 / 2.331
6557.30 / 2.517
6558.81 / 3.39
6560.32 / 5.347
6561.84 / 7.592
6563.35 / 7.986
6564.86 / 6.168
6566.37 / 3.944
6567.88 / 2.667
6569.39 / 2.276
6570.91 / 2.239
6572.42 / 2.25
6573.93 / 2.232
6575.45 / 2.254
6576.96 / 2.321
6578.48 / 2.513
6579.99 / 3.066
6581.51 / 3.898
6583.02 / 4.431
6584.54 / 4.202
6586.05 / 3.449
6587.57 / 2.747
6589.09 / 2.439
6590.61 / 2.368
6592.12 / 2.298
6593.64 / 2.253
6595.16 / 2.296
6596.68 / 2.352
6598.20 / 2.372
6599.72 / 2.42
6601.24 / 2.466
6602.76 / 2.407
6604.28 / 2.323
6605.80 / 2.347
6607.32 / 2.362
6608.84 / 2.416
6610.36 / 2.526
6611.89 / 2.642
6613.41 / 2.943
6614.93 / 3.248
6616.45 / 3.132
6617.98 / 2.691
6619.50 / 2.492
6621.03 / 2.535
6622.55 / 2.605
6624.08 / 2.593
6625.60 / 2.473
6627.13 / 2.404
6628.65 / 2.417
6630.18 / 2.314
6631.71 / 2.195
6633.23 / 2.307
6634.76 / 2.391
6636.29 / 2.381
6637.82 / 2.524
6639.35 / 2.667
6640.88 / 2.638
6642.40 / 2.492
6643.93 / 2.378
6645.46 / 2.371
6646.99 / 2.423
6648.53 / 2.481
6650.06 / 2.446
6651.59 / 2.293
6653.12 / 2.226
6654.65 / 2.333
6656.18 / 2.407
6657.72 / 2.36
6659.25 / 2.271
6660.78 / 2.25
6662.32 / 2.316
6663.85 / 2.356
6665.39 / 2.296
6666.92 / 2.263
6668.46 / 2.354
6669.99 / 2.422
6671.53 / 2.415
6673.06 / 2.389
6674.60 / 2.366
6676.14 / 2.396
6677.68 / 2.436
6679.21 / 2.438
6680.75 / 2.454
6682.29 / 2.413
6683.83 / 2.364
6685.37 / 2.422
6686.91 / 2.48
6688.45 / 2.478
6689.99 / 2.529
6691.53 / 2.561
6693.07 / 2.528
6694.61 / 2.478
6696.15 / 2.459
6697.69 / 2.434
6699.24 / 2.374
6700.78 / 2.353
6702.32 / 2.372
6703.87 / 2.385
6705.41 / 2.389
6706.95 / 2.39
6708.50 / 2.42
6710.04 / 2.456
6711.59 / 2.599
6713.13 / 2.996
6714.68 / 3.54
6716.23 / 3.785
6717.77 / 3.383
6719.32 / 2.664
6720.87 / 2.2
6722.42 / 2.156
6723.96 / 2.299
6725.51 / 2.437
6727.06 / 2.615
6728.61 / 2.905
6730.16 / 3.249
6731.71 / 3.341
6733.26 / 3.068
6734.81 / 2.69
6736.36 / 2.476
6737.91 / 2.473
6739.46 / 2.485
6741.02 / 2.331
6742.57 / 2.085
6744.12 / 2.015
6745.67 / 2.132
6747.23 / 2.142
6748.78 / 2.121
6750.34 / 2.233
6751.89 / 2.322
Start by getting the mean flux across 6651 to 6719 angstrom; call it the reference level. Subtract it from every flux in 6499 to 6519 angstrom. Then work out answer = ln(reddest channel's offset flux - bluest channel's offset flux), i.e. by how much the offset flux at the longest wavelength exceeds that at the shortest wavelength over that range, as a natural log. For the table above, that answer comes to -1.62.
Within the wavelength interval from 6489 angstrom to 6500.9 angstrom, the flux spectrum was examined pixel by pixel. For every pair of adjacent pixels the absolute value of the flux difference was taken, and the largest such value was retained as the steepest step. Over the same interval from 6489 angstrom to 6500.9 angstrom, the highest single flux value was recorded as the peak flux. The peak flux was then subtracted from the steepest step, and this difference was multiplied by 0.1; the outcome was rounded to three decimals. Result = -0.219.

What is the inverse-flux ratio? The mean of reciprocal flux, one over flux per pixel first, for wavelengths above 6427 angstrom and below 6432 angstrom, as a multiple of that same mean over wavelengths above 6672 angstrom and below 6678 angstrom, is 1.04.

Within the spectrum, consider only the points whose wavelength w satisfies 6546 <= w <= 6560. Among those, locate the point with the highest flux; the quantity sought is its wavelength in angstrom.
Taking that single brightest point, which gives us 6558.81 angstrom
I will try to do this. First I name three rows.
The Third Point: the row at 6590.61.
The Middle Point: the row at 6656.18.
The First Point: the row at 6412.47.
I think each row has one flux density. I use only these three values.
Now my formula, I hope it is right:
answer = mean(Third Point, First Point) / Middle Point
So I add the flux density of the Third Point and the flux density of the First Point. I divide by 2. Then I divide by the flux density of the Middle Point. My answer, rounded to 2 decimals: 1.01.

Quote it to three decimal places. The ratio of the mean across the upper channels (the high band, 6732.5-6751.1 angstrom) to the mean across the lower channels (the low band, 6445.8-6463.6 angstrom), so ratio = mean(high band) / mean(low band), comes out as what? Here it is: 0.971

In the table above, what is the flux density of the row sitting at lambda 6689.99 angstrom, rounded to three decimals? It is 2.529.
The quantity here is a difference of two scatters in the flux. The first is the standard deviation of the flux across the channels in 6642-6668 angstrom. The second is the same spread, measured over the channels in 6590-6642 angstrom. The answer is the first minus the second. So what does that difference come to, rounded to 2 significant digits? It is -0.15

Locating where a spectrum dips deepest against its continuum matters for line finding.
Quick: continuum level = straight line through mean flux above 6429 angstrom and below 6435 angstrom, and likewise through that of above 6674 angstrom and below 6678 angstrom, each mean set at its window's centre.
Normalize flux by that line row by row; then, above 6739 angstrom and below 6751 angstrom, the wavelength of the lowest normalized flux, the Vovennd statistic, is 6744.12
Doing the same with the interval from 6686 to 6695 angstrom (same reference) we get 6694.61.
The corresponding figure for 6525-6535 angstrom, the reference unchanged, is 6534.70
